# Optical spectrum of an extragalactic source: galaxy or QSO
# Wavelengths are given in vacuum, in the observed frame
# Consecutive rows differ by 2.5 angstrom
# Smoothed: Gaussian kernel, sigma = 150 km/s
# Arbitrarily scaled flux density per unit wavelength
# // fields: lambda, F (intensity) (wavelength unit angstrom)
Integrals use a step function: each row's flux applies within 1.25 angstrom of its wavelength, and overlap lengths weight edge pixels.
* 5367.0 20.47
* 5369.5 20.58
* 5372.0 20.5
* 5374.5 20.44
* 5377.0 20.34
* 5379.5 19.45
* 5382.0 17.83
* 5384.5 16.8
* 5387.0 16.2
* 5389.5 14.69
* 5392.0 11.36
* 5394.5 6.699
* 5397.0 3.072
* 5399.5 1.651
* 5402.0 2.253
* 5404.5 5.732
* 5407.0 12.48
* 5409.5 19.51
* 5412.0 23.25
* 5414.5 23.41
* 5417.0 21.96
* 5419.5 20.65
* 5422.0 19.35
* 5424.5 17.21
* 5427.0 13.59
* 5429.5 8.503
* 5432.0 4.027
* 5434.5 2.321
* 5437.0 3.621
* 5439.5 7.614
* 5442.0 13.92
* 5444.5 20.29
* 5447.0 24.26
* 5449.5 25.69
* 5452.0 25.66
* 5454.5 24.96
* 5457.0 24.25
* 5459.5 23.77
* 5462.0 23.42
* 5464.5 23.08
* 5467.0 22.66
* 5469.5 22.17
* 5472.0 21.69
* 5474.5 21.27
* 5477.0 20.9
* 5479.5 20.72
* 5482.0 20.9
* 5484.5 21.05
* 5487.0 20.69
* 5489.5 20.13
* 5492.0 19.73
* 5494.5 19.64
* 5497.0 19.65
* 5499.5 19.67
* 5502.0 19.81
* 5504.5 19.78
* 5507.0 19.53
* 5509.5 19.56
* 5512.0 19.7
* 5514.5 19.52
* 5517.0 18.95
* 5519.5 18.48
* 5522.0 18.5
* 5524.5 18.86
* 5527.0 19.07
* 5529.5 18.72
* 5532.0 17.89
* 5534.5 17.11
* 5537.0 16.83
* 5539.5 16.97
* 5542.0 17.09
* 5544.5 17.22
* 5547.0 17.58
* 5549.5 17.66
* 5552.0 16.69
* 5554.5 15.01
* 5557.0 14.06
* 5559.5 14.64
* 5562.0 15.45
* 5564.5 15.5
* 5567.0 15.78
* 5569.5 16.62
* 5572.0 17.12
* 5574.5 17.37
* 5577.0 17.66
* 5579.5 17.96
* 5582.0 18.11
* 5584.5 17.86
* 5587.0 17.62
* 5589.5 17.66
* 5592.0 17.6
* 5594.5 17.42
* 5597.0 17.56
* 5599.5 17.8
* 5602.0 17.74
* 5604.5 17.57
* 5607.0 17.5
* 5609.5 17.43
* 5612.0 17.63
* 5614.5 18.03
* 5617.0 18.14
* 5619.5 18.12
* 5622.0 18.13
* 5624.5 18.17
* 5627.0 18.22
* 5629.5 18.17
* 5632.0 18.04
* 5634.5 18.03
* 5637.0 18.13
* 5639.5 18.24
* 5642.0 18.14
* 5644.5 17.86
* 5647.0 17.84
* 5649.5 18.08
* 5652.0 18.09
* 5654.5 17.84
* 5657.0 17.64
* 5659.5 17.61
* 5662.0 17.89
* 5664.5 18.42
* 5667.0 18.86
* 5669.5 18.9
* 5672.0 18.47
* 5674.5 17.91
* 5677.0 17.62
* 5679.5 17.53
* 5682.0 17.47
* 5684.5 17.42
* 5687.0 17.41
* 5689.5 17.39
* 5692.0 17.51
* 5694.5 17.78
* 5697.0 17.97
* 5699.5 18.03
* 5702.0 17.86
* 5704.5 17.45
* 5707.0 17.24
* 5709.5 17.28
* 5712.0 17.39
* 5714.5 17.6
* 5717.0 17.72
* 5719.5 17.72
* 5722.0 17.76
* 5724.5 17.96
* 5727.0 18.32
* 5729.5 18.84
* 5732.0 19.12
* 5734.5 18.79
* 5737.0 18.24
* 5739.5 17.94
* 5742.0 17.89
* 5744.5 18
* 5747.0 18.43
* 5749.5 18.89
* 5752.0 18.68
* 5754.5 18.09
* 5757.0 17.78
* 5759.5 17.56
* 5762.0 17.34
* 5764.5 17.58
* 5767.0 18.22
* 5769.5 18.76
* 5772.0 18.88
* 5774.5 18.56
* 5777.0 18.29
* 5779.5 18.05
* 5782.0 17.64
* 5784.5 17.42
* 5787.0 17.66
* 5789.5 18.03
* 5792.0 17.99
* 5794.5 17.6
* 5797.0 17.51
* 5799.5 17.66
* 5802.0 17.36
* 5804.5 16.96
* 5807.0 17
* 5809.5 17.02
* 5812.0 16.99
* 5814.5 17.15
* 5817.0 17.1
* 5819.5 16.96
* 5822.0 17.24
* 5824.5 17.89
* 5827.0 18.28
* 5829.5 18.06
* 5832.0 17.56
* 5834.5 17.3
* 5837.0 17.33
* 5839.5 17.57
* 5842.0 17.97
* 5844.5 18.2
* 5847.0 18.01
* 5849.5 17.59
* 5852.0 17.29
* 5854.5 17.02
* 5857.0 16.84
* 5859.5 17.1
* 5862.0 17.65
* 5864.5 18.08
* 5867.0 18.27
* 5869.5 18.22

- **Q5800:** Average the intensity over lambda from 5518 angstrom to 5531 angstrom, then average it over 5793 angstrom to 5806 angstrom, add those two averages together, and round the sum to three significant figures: 36.1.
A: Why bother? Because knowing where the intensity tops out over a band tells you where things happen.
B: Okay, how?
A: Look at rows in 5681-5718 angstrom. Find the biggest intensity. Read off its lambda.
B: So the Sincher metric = 5699.5 angstrom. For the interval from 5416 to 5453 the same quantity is 5449.5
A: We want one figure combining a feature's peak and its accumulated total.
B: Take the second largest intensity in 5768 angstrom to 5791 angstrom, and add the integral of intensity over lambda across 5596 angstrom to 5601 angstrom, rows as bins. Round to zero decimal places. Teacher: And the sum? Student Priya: 107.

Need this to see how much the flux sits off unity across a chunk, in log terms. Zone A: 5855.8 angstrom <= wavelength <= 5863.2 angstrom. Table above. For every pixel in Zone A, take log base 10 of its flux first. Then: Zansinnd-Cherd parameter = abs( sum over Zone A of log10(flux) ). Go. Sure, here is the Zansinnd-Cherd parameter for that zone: 3.706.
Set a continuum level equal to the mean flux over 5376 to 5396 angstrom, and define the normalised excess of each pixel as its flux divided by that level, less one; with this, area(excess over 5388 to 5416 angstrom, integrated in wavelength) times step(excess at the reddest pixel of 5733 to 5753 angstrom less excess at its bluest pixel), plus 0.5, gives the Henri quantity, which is 0.55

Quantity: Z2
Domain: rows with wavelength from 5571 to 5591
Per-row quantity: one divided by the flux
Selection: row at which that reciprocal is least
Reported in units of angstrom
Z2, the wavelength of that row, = 5582.0 angstrom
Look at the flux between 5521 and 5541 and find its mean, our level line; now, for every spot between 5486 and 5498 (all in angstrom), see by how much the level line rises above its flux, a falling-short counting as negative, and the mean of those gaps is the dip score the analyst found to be -2.0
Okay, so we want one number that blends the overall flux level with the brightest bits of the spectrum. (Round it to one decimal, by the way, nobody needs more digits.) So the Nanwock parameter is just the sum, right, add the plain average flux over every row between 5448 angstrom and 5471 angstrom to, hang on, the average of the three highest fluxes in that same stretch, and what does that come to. 49.4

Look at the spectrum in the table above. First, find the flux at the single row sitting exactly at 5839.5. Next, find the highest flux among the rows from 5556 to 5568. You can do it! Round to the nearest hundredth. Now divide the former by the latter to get 1.11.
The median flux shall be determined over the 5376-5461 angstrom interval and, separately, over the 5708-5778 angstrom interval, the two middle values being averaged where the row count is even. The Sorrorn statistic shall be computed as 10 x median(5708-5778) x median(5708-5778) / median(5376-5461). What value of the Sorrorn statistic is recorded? 191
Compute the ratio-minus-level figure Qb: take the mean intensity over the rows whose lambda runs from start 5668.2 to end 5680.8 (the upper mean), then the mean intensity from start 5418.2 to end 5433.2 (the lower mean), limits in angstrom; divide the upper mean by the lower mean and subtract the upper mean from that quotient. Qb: -16.8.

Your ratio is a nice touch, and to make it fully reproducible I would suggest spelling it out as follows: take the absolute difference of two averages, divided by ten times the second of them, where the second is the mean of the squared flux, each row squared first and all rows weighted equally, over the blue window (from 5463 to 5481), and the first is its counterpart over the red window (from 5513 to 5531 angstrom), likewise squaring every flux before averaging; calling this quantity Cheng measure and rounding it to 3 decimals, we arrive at 0.025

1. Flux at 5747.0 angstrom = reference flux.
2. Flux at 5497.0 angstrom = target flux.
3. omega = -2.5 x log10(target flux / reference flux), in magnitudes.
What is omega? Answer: -0.070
